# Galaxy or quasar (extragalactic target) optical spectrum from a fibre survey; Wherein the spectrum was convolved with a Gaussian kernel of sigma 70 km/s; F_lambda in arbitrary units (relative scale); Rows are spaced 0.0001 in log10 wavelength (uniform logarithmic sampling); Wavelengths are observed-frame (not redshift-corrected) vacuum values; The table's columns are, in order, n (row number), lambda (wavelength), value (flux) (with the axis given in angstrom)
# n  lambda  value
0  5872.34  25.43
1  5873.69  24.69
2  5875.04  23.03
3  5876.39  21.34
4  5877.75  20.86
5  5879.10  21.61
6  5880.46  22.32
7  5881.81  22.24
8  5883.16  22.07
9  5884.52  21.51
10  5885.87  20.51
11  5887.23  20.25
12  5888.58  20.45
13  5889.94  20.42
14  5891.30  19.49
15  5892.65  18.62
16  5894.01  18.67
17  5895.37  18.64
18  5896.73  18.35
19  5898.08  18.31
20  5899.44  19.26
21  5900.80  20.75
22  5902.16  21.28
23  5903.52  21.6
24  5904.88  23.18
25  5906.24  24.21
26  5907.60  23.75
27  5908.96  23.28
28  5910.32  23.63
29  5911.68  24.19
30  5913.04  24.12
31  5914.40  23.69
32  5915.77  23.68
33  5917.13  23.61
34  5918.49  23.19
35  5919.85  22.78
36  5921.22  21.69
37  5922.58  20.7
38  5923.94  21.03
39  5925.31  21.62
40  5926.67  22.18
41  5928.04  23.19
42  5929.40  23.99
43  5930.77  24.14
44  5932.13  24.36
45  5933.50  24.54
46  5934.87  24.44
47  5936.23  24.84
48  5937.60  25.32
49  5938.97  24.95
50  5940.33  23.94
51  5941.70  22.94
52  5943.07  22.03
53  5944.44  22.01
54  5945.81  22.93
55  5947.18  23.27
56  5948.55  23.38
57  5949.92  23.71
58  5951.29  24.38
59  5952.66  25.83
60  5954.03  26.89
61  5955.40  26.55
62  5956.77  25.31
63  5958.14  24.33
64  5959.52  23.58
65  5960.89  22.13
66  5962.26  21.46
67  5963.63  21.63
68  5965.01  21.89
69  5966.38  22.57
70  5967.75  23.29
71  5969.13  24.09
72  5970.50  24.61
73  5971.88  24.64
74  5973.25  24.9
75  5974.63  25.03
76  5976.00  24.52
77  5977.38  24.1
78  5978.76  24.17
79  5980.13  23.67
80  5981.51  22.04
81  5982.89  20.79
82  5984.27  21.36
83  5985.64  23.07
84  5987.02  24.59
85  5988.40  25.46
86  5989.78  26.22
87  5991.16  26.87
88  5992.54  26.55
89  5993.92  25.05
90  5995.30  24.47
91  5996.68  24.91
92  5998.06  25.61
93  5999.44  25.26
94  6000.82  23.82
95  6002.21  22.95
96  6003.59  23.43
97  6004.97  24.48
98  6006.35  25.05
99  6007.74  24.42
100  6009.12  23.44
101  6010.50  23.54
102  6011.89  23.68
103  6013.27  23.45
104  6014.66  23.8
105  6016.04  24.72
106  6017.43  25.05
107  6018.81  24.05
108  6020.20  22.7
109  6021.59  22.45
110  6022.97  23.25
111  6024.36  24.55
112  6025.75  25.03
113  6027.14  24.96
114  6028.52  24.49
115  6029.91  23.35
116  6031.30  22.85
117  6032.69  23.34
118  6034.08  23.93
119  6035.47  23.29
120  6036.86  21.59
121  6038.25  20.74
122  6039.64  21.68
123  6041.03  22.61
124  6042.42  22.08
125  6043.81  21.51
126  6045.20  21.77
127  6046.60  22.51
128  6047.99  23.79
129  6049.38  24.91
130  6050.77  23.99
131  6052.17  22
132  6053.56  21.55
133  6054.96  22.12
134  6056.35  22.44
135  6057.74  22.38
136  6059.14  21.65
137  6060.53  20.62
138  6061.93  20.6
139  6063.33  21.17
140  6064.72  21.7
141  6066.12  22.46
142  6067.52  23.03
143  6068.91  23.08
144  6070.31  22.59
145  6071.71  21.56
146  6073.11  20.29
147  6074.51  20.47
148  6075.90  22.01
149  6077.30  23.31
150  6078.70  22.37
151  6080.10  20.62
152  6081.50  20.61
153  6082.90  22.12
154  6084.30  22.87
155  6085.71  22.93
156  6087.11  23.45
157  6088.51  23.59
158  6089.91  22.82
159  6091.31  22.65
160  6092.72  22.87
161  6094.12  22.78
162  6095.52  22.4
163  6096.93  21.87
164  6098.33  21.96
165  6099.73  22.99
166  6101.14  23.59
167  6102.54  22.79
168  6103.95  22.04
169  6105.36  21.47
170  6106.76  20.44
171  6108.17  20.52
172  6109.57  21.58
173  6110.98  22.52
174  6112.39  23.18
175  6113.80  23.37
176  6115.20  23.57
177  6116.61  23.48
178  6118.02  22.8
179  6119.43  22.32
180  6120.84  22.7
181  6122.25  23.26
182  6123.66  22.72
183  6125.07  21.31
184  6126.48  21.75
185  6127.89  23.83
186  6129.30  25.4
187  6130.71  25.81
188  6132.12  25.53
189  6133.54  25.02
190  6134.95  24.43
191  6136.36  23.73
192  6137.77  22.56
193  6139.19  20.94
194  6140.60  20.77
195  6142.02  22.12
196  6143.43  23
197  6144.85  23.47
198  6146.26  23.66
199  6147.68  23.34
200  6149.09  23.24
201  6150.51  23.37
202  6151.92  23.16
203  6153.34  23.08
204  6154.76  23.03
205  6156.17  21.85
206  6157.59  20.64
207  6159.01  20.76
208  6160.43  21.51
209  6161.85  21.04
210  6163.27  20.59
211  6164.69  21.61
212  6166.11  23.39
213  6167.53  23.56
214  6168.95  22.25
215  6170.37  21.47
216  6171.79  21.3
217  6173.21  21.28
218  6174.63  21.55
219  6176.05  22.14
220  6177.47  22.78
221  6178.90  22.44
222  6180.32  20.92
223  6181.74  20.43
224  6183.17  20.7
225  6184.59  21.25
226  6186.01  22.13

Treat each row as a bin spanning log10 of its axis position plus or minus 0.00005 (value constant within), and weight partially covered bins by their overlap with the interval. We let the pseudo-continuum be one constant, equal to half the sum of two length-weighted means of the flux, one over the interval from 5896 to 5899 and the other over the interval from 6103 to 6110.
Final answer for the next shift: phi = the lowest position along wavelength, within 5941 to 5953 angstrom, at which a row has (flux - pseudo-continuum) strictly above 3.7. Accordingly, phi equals 5949.92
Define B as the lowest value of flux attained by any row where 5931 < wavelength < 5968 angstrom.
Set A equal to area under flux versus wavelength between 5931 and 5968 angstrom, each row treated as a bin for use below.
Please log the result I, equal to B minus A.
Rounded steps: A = 881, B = 21.46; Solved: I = -859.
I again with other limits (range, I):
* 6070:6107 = -802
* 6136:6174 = -824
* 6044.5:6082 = -807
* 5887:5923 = -758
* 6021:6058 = -828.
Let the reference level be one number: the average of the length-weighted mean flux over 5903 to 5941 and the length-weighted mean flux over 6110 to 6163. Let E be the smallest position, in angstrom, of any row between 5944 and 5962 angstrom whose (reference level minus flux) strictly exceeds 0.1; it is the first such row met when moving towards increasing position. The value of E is 5944.44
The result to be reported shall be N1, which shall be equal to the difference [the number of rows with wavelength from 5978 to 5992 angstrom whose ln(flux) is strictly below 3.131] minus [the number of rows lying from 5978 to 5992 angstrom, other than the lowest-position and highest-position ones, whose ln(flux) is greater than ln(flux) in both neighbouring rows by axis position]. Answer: 3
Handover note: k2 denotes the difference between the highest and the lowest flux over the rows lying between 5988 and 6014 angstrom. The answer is 3.9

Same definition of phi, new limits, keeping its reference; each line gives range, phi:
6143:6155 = 6146.26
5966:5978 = 5969.13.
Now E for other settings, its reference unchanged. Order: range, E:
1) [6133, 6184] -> 6137.77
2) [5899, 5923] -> 5899.44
